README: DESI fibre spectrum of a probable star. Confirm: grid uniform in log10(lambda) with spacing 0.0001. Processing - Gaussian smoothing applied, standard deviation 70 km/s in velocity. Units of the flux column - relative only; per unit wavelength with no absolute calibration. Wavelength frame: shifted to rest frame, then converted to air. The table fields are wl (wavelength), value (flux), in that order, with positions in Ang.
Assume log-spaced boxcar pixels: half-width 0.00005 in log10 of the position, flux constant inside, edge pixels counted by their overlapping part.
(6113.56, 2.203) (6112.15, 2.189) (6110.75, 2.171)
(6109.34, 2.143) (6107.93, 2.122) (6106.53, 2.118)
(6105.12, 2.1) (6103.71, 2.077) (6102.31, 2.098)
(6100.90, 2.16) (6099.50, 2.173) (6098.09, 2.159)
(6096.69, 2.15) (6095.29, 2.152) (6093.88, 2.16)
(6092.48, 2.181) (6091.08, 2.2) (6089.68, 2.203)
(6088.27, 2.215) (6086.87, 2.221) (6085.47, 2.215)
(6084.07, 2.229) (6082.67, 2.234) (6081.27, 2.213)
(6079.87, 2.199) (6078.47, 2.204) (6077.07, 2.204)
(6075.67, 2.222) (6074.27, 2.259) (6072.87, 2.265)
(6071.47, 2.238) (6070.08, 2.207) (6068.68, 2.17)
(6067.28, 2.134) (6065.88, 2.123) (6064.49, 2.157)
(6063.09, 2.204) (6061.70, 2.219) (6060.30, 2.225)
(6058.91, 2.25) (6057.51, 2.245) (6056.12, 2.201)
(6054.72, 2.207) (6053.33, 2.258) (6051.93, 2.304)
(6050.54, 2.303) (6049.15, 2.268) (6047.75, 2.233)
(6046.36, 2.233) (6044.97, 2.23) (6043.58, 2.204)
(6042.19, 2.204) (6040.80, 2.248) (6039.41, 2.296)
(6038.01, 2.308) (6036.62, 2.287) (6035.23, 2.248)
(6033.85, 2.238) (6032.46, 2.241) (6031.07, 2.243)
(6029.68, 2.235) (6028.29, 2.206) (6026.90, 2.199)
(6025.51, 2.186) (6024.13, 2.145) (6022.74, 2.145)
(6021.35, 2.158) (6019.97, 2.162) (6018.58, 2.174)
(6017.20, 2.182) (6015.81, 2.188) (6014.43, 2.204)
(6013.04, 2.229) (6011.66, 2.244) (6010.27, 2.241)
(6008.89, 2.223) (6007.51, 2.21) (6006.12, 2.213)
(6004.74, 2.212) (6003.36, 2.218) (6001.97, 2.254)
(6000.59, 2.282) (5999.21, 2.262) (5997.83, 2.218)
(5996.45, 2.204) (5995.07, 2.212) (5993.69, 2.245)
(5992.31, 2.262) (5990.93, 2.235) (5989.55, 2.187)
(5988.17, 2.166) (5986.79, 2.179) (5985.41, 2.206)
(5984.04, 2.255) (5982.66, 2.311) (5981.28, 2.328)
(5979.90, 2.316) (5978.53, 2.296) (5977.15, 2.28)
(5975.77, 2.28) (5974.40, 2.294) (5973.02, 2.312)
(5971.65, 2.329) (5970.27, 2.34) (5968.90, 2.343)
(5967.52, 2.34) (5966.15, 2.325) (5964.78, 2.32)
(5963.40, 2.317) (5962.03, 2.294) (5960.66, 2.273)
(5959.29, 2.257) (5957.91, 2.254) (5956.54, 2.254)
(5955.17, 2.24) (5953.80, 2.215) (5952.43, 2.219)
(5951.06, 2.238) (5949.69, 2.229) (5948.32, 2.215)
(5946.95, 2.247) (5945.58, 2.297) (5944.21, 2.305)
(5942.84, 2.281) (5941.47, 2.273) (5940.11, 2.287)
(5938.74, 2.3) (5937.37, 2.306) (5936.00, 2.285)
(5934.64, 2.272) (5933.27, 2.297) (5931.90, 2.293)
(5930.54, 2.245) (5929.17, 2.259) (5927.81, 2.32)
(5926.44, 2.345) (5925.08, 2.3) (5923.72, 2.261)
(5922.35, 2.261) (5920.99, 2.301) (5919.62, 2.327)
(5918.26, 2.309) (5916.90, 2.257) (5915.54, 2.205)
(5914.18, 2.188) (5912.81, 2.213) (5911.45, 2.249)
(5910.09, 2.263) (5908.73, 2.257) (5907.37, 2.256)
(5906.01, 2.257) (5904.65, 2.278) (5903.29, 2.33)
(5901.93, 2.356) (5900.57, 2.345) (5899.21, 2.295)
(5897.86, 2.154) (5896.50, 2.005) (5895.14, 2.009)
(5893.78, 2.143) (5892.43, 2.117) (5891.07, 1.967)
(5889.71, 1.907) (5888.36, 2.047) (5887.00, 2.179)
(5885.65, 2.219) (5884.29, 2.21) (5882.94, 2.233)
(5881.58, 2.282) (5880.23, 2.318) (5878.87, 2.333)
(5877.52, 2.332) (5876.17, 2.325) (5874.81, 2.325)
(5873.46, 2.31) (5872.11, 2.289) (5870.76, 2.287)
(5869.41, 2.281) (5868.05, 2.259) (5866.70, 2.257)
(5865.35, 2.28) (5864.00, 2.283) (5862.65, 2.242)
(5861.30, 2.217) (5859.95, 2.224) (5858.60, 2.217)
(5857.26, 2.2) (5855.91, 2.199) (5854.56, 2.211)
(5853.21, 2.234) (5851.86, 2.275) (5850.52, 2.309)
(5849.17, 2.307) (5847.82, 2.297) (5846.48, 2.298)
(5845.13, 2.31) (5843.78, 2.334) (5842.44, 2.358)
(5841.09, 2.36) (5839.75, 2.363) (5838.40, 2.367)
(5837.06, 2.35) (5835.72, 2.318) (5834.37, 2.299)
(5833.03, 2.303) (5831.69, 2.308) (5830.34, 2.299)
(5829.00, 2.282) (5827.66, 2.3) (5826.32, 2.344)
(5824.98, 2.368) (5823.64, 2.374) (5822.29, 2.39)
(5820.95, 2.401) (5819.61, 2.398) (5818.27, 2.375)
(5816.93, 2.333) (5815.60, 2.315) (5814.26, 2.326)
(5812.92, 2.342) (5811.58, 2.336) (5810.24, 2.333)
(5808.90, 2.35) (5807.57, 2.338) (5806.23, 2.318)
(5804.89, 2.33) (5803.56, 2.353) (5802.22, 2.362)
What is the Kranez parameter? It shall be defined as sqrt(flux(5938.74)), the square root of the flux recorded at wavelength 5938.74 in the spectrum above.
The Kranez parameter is 1.52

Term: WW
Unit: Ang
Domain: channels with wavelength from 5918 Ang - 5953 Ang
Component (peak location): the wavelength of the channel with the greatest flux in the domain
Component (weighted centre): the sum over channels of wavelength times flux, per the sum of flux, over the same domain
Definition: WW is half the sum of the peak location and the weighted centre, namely 5930.8 Ang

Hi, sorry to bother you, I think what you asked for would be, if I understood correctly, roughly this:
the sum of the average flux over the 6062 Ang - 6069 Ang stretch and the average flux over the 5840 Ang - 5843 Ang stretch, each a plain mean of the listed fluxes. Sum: 4.52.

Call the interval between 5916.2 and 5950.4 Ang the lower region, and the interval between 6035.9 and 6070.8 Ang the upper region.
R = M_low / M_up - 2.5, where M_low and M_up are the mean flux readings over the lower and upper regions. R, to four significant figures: -1.476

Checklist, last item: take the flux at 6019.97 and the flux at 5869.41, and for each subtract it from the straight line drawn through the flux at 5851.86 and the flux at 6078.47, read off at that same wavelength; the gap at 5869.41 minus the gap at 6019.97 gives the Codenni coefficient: -0.07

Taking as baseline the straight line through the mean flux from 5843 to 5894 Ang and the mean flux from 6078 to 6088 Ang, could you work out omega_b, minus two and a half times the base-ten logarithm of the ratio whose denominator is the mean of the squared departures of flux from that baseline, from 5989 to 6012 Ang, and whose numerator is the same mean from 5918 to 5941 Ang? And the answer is -2.1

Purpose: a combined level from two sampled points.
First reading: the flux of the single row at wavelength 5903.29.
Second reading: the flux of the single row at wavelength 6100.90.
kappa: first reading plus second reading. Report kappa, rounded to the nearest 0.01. 4.49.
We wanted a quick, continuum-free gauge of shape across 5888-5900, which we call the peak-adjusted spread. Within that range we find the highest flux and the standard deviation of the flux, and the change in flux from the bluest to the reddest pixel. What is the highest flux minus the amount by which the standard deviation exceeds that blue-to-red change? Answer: 2.43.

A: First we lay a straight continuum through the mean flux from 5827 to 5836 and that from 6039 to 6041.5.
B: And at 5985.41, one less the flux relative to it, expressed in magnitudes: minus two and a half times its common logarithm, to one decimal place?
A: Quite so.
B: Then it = 3.7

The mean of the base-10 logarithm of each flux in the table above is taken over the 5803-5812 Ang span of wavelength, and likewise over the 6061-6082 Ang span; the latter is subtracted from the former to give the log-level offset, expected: 0.026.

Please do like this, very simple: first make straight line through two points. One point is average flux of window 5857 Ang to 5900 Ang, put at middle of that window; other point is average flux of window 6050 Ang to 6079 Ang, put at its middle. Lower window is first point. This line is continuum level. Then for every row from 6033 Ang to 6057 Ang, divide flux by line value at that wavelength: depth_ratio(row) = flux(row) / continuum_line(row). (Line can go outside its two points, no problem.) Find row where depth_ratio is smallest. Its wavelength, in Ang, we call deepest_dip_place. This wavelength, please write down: 6056.12 Ang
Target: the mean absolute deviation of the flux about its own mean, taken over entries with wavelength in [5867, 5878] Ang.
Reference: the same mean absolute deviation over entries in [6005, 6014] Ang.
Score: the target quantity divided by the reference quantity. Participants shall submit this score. 1.9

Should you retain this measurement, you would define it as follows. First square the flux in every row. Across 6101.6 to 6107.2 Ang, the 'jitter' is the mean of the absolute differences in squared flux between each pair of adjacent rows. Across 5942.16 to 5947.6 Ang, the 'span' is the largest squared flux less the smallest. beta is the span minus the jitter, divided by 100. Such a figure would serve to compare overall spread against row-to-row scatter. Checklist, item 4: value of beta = 0.0018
